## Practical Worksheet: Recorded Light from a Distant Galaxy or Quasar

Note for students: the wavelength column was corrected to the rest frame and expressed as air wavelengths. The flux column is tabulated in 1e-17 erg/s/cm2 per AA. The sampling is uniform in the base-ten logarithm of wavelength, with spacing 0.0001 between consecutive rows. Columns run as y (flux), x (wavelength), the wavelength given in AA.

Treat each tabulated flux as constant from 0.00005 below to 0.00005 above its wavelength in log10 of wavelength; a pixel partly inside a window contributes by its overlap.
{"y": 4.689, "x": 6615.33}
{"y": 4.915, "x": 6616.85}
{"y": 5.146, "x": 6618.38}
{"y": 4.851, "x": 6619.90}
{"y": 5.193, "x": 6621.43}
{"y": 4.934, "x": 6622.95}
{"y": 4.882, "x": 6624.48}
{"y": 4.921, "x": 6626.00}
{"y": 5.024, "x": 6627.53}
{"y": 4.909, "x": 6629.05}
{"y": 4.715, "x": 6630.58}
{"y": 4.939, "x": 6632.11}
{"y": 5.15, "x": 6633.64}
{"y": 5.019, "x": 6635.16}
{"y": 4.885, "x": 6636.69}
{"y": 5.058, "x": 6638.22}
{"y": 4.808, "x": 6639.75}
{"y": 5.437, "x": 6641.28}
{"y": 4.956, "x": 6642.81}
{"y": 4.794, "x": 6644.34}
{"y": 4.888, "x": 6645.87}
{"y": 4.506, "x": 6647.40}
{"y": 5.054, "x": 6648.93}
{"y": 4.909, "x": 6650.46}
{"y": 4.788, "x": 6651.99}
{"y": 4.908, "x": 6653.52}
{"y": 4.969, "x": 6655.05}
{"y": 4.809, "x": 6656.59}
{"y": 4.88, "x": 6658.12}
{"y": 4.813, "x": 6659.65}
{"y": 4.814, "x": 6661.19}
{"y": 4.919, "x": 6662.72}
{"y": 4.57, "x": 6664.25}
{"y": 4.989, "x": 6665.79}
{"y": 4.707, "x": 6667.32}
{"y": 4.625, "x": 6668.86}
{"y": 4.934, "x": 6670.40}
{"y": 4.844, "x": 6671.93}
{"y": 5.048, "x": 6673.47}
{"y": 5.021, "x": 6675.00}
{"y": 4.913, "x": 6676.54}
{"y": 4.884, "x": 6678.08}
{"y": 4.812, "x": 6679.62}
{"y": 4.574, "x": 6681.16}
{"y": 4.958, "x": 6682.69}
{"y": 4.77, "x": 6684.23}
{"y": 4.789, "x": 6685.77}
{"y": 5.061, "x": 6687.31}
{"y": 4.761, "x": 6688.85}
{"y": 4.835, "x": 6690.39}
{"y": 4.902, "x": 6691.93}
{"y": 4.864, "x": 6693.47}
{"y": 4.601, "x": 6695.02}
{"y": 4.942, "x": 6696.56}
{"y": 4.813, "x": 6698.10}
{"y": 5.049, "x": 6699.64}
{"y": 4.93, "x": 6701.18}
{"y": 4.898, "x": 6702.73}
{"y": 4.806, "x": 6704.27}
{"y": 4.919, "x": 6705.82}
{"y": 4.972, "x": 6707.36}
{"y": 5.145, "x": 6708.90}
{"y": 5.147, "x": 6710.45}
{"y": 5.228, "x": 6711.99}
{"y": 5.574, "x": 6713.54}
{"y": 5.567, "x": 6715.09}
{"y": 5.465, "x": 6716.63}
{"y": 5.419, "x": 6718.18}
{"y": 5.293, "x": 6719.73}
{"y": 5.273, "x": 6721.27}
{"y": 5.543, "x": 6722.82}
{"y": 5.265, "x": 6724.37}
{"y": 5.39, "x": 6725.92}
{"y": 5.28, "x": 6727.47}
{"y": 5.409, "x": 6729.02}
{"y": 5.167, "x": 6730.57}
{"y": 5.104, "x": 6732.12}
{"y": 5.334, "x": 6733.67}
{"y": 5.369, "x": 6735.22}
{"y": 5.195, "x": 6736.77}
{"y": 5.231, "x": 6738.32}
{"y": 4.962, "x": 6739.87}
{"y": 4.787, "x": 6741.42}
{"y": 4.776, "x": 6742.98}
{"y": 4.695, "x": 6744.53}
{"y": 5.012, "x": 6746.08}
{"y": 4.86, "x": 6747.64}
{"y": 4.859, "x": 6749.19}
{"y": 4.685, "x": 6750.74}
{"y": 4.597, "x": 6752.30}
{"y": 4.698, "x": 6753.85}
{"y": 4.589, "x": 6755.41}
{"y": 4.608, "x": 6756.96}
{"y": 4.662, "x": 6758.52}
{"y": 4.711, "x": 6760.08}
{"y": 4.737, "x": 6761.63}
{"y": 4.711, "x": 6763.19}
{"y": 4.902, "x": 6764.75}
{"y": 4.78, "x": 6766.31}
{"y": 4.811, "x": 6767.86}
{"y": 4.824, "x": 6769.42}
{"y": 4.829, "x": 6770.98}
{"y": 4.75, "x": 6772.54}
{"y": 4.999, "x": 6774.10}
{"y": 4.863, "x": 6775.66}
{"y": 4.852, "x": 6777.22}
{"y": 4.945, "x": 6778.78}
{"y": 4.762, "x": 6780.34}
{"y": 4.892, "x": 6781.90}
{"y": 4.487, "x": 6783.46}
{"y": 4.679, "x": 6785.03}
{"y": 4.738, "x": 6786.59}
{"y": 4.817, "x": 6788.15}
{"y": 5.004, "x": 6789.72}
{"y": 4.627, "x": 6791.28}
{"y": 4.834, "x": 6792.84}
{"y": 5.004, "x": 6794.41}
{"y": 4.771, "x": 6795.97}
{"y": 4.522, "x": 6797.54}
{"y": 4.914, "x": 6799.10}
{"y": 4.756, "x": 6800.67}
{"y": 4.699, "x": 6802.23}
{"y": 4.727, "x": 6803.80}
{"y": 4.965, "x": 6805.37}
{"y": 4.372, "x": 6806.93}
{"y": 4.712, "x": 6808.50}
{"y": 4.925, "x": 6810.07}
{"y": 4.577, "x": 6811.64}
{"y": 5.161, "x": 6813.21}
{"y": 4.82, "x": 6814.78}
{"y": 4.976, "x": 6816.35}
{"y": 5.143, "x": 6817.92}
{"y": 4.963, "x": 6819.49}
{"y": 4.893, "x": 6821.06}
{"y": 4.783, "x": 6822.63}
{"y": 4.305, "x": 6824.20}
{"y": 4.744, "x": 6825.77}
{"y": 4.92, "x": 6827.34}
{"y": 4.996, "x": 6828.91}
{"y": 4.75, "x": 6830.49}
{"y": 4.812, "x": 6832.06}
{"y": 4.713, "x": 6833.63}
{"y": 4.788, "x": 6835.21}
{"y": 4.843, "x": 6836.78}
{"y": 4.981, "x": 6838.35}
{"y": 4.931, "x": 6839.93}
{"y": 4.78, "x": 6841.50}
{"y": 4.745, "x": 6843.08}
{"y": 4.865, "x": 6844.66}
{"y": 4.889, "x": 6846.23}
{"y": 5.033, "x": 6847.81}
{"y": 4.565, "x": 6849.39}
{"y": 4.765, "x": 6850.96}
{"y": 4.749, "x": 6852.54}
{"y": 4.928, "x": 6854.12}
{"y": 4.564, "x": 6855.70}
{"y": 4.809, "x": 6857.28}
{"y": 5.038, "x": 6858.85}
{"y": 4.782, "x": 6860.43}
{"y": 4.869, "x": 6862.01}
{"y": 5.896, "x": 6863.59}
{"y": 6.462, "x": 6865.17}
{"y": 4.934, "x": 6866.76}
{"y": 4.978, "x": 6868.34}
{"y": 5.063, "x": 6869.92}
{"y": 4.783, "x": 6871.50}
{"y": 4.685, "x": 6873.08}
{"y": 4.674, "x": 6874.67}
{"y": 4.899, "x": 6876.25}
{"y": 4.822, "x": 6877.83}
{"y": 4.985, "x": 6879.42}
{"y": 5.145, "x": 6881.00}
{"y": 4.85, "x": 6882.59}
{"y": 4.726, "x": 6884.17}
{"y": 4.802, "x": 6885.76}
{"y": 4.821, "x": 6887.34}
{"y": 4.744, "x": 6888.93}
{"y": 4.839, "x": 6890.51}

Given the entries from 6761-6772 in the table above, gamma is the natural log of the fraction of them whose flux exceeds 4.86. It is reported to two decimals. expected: -1.95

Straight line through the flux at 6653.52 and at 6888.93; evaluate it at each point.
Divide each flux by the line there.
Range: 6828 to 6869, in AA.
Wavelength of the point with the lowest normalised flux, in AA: 6849.39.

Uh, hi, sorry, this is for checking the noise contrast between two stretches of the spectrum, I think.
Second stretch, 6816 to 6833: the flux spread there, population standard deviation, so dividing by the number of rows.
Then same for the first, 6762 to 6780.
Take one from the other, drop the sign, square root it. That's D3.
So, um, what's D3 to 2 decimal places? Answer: 0.35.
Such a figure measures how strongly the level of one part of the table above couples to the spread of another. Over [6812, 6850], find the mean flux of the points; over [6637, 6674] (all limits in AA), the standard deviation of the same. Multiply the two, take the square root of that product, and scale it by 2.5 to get 2.4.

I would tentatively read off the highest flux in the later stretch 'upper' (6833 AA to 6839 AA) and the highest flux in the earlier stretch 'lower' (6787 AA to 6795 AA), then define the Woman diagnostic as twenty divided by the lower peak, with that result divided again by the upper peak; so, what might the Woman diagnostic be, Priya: 0.802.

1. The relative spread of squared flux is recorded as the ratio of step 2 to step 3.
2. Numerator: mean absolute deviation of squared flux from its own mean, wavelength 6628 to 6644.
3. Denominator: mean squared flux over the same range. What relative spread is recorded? 0.058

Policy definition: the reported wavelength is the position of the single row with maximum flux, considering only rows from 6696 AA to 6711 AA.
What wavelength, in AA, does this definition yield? 6710.45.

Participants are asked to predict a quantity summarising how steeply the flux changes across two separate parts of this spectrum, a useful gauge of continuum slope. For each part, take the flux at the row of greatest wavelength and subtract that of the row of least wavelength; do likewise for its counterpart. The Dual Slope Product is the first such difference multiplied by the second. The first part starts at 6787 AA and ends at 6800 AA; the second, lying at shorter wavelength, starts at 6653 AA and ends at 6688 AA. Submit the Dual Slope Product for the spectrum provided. 0.01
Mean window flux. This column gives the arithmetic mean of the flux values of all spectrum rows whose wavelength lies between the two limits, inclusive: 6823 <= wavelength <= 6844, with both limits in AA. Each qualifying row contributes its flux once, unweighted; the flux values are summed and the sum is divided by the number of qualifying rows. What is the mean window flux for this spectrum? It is 4.79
